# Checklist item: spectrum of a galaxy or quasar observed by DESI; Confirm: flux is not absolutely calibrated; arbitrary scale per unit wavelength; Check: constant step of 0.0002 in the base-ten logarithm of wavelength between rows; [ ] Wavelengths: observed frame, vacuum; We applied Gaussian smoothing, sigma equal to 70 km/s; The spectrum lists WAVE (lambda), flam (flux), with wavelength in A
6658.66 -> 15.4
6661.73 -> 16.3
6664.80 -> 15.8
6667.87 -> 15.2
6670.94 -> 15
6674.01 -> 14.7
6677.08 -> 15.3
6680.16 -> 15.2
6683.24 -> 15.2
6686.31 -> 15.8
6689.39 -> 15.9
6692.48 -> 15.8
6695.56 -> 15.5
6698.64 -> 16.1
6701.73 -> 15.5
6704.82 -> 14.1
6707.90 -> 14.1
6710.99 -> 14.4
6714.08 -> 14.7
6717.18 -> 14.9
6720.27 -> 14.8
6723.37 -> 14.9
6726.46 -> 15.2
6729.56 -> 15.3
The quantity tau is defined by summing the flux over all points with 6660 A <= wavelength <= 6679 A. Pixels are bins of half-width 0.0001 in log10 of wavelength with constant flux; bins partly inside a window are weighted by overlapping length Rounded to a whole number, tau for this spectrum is 92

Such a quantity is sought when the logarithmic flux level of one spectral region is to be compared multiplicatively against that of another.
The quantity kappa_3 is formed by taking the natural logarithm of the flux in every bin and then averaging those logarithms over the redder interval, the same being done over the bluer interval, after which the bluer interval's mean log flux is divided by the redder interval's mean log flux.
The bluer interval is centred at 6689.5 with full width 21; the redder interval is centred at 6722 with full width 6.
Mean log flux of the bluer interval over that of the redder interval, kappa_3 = 1.02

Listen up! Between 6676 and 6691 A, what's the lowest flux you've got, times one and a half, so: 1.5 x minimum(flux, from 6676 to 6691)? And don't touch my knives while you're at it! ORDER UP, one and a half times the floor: 22.8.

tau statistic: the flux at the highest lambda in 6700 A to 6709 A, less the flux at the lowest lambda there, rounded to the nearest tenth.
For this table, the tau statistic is -1.4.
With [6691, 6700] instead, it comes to 0.3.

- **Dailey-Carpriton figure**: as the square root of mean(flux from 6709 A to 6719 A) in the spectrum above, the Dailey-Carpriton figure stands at 3.83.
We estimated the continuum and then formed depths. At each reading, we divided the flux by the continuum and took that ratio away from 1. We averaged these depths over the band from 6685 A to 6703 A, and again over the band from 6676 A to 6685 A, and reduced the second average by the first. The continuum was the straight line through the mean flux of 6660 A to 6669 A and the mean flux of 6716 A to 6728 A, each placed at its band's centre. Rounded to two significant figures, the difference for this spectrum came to 0.047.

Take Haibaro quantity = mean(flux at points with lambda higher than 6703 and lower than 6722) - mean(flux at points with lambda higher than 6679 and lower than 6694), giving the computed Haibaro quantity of -1.1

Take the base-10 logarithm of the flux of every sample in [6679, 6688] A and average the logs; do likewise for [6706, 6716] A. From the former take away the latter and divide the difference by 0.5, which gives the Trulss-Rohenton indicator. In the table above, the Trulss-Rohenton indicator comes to 0.06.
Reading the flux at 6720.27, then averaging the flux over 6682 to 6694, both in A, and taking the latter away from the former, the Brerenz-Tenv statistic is -0.9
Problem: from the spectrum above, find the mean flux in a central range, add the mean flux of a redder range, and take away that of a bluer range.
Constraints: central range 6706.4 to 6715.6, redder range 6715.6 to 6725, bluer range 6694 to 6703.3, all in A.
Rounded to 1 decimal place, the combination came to 13.6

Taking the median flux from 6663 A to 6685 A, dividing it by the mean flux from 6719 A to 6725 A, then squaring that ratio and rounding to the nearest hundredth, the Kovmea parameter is 1.05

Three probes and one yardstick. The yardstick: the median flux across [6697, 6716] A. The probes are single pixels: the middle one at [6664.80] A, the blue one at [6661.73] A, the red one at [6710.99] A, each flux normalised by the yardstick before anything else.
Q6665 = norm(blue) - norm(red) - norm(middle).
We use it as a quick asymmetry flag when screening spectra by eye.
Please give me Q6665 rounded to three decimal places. -0.955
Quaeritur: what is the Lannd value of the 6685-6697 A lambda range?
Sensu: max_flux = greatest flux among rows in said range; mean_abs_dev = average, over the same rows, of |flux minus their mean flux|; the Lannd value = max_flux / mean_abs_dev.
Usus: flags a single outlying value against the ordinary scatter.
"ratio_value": 127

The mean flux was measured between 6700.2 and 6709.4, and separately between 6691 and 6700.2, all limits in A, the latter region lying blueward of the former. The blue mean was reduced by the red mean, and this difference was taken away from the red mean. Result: 13.3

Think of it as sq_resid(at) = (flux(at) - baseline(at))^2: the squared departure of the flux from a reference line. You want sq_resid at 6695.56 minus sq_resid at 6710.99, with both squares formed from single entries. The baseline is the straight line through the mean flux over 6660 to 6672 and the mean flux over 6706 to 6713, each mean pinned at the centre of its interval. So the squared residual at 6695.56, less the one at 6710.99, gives 0.6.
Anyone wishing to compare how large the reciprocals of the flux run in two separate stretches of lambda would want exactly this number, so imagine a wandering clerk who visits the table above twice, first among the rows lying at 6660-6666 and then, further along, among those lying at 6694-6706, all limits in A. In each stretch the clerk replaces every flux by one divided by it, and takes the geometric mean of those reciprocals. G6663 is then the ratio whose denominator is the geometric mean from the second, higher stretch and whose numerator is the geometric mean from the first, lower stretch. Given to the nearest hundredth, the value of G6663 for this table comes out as 0.95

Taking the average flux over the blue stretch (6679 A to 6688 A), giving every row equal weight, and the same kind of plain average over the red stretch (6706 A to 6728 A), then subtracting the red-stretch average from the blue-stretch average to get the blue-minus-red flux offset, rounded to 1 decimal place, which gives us 0.7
